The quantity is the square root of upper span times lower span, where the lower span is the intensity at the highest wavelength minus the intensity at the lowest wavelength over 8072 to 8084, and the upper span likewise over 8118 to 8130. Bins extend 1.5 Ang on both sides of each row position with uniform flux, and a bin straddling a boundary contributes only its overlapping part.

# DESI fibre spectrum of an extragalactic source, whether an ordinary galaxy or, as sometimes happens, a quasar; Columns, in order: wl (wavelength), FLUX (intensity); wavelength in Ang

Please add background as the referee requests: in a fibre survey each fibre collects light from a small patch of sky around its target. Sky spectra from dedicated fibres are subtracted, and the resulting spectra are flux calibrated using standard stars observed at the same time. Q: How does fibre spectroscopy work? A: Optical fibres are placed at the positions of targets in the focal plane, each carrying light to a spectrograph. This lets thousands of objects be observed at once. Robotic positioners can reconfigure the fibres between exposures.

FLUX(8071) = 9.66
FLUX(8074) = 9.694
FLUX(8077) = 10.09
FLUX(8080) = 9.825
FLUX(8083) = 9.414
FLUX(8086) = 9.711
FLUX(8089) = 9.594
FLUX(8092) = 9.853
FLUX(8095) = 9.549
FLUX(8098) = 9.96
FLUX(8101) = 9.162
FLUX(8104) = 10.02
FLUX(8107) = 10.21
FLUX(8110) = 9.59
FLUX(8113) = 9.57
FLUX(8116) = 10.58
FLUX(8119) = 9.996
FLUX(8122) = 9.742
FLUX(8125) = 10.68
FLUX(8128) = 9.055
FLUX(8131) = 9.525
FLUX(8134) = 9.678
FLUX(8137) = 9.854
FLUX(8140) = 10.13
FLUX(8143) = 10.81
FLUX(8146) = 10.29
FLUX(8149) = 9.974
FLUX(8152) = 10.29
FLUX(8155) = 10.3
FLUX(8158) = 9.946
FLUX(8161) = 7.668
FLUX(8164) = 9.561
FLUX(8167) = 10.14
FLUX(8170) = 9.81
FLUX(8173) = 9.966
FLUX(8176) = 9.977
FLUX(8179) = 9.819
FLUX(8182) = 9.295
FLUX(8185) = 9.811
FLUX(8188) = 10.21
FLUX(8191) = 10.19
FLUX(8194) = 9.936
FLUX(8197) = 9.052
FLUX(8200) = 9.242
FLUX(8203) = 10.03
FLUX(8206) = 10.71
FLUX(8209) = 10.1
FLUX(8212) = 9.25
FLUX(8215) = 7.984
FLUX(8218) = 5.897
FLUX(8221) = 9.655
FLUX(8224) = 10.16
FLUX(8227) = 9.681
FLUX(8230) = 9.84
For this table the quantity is 0.51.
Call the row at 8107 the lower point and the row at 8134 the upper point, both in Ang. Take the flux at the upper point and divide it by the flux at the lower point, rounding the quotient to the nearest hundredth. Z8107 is 0.95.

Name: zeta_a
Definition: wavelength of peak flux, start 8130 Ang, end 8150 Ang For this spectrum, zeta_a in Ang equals 8143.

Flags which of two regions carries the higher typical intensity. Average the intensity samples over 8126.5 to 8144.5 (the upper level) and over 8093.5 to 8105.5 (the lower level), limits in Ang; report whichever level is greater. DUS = 9.8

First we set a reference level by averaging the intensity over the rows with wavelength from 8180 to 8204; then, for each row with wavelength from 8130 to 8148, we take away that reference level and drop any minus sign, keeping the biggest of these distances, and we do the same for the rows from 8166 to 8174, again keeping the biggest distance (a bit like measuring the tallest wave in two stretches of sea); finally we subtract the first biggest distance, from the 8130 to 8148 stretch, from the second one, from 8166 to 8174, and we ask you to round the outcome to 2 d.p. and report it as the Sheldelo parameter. -0.67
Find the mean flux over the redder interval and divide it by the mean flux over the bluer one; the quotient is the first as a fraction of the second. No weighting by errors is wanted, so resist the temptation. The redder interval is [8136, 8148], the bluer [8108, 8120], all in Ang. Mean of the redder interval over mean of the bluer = 1.03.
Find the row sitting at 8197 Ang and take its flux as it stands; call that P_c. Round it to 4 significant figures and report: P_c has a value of 9.052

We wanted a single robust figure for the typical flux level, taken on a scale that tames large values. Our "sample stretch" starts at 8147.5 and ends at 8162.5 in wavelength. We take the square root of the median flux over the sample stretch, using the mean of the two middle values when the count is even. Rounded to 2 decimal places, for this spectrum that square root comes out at 3.16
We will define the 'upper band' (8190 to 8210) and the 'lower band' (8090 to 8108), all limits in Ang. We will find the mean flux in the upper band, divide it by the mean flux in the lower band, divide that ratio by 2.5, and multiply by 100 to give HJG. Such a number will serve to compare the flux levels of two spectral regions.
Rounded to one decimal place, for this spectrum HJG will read 40.4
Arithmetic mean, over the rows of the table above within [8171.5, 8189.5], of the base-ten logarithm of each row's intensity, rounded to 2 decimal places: 0.99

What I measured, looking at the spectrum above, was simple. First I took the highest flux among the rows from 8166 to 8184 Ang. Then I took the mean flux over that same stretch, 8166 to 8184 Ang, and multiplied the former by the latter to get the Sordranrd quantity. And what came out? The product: 100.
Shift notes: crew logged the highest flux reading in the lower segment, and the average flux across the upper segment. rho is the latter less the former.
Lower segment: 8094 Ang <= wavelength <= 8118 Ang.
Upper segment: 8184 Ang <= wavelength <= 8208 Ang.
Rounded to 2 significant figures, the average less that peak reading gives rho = -0.68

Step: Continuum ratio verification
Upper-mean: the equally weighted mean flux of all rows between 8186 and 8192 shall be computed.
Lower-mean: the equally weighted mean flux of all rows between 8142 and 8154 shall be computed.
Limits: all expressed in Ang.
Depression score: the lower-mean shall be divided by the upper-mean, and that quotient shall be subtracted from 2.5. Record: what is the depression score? 1.49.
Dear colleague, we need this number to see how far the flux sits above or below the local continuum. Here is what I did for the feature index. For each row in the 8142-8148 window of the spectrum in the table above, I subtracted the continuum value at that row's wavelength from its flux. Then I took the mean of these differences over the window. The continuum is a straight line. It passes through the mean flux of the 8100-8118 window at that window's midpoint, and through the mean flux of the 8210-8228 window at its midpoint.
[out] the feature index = 1.0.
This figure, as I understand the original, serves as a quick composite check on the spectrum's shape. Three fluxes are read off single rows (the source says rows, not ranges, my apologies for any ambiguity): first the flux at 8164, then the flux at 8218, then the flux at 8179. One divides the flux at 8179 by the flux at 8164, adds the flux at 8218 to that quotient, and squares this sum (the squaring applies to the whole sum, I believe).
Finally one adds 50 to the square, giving 98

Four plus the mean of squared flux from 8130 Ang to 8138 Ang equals 98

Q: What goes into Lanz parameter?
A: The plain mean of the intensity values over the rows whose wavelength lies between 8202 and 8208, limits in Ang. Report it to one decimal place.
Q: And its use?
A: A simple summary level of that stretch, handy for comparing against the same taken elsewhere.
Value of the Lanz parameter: 10.4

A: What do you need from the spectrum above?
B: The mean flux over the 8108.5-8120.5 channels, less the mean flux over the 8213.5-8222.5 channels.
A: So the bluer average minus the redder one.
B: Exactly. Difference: 2.1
